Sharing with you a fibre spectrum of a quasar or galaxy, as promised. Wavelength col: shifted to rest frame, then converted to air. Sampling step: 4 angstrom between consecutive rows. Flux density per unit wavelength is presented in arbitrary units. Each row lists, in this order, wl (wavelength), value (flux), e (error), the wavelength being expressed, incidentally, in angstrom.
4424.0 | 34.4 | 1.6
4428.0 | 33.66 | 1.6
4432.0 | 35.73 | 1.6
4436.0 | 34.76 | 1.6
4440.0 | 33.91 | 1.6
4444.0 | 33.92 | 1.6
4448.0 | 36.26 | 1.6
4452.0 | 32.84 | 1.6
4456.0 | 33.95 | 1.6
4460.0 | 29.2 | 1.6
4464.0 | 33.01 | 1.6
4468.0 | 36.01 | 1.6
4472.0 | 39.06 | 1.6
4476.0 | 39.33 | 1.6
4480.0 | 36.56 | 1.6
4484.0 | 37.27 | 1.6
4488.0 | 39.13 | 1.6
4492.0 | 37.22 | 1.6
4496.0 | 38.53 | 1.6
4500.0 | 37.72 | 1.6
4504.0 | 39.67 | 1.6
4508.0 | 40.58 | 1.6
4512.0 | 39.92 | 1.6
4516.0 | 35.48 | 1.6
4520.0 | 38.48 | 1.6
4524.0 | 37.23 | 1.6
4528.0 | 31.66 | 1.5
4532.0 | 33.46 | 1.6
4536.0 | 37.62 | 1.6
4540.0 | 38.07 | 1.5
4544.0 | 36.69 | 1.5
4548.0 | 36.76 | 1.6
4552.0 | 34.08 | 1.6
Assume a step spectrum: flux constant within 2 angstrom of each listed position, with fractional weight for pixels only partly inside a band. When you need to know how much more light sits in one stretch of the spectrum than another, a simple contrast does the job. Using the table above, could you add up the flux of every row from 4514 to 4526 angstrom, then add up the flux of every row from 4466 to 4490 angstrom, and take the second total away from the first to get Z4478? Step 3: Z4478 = -116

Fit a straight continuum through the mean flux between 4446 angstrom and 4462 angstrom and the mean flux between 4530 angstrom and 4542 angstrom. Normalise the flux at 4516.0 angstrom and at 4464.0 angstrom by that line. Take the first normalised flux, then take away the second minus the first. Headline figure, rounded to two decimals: 1.01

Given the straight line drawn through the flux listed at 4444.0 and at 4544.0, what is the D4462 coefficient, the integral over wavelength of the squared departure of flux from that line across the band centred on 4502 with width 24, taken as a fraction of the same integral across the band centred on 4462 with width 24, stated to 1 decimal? 1.5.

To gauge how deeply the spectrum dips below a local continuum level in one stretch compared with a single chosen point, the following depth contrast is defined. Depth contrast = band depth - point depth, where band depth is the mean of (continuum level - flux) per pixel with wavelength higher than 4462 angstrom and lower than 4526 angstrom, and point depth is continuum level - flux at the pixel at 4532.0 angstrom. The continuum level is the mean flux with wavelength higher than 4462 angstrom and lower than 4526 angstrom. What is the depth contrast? -4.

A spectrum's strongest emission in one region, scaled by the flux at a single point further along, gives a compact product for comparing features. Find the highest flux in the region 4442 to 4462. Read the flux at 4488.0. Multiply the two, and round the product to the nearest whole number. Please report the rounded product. 1419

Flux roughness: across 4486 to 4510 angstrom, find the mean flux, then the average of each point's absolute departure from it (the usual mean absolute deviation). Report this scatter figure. 1.0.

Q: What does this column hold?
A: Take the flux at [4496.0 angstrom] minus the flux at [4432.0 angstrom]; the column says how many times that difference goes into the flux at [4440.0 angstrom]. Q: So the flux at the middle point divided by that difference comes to 12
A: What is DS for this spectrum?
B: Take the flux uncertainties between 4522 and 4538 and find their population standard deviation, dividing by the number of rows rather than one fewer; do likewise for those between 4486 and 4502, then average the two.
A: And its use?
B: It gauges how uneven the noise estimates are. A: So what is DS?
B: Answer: 0.022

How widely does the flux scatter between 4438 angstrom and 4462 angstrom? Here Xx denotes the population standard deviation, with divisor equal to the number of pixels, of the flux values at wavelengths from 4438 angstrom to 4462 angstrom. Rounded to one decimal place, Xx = 2.1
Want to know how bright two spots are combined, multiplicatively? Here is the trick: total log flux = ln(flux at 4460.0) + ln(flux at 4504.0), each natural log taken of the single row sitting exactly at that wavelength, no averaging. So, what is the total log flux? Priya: 7.05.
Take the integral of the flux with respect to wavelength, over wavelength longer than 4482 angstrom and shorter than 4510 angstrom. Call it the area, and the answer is 1080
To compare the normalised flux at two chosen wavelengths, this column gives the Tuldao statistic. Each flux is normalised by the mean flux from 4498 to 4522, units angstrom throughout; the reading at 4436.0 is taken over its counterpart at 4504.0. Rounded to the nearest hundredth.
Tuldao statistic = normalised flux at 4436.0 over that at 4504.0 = 0.88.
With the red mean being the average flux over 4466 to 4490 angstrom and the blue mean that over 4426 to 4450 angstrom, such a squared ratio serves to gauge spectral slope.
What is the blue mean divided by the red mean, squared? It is 0.84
